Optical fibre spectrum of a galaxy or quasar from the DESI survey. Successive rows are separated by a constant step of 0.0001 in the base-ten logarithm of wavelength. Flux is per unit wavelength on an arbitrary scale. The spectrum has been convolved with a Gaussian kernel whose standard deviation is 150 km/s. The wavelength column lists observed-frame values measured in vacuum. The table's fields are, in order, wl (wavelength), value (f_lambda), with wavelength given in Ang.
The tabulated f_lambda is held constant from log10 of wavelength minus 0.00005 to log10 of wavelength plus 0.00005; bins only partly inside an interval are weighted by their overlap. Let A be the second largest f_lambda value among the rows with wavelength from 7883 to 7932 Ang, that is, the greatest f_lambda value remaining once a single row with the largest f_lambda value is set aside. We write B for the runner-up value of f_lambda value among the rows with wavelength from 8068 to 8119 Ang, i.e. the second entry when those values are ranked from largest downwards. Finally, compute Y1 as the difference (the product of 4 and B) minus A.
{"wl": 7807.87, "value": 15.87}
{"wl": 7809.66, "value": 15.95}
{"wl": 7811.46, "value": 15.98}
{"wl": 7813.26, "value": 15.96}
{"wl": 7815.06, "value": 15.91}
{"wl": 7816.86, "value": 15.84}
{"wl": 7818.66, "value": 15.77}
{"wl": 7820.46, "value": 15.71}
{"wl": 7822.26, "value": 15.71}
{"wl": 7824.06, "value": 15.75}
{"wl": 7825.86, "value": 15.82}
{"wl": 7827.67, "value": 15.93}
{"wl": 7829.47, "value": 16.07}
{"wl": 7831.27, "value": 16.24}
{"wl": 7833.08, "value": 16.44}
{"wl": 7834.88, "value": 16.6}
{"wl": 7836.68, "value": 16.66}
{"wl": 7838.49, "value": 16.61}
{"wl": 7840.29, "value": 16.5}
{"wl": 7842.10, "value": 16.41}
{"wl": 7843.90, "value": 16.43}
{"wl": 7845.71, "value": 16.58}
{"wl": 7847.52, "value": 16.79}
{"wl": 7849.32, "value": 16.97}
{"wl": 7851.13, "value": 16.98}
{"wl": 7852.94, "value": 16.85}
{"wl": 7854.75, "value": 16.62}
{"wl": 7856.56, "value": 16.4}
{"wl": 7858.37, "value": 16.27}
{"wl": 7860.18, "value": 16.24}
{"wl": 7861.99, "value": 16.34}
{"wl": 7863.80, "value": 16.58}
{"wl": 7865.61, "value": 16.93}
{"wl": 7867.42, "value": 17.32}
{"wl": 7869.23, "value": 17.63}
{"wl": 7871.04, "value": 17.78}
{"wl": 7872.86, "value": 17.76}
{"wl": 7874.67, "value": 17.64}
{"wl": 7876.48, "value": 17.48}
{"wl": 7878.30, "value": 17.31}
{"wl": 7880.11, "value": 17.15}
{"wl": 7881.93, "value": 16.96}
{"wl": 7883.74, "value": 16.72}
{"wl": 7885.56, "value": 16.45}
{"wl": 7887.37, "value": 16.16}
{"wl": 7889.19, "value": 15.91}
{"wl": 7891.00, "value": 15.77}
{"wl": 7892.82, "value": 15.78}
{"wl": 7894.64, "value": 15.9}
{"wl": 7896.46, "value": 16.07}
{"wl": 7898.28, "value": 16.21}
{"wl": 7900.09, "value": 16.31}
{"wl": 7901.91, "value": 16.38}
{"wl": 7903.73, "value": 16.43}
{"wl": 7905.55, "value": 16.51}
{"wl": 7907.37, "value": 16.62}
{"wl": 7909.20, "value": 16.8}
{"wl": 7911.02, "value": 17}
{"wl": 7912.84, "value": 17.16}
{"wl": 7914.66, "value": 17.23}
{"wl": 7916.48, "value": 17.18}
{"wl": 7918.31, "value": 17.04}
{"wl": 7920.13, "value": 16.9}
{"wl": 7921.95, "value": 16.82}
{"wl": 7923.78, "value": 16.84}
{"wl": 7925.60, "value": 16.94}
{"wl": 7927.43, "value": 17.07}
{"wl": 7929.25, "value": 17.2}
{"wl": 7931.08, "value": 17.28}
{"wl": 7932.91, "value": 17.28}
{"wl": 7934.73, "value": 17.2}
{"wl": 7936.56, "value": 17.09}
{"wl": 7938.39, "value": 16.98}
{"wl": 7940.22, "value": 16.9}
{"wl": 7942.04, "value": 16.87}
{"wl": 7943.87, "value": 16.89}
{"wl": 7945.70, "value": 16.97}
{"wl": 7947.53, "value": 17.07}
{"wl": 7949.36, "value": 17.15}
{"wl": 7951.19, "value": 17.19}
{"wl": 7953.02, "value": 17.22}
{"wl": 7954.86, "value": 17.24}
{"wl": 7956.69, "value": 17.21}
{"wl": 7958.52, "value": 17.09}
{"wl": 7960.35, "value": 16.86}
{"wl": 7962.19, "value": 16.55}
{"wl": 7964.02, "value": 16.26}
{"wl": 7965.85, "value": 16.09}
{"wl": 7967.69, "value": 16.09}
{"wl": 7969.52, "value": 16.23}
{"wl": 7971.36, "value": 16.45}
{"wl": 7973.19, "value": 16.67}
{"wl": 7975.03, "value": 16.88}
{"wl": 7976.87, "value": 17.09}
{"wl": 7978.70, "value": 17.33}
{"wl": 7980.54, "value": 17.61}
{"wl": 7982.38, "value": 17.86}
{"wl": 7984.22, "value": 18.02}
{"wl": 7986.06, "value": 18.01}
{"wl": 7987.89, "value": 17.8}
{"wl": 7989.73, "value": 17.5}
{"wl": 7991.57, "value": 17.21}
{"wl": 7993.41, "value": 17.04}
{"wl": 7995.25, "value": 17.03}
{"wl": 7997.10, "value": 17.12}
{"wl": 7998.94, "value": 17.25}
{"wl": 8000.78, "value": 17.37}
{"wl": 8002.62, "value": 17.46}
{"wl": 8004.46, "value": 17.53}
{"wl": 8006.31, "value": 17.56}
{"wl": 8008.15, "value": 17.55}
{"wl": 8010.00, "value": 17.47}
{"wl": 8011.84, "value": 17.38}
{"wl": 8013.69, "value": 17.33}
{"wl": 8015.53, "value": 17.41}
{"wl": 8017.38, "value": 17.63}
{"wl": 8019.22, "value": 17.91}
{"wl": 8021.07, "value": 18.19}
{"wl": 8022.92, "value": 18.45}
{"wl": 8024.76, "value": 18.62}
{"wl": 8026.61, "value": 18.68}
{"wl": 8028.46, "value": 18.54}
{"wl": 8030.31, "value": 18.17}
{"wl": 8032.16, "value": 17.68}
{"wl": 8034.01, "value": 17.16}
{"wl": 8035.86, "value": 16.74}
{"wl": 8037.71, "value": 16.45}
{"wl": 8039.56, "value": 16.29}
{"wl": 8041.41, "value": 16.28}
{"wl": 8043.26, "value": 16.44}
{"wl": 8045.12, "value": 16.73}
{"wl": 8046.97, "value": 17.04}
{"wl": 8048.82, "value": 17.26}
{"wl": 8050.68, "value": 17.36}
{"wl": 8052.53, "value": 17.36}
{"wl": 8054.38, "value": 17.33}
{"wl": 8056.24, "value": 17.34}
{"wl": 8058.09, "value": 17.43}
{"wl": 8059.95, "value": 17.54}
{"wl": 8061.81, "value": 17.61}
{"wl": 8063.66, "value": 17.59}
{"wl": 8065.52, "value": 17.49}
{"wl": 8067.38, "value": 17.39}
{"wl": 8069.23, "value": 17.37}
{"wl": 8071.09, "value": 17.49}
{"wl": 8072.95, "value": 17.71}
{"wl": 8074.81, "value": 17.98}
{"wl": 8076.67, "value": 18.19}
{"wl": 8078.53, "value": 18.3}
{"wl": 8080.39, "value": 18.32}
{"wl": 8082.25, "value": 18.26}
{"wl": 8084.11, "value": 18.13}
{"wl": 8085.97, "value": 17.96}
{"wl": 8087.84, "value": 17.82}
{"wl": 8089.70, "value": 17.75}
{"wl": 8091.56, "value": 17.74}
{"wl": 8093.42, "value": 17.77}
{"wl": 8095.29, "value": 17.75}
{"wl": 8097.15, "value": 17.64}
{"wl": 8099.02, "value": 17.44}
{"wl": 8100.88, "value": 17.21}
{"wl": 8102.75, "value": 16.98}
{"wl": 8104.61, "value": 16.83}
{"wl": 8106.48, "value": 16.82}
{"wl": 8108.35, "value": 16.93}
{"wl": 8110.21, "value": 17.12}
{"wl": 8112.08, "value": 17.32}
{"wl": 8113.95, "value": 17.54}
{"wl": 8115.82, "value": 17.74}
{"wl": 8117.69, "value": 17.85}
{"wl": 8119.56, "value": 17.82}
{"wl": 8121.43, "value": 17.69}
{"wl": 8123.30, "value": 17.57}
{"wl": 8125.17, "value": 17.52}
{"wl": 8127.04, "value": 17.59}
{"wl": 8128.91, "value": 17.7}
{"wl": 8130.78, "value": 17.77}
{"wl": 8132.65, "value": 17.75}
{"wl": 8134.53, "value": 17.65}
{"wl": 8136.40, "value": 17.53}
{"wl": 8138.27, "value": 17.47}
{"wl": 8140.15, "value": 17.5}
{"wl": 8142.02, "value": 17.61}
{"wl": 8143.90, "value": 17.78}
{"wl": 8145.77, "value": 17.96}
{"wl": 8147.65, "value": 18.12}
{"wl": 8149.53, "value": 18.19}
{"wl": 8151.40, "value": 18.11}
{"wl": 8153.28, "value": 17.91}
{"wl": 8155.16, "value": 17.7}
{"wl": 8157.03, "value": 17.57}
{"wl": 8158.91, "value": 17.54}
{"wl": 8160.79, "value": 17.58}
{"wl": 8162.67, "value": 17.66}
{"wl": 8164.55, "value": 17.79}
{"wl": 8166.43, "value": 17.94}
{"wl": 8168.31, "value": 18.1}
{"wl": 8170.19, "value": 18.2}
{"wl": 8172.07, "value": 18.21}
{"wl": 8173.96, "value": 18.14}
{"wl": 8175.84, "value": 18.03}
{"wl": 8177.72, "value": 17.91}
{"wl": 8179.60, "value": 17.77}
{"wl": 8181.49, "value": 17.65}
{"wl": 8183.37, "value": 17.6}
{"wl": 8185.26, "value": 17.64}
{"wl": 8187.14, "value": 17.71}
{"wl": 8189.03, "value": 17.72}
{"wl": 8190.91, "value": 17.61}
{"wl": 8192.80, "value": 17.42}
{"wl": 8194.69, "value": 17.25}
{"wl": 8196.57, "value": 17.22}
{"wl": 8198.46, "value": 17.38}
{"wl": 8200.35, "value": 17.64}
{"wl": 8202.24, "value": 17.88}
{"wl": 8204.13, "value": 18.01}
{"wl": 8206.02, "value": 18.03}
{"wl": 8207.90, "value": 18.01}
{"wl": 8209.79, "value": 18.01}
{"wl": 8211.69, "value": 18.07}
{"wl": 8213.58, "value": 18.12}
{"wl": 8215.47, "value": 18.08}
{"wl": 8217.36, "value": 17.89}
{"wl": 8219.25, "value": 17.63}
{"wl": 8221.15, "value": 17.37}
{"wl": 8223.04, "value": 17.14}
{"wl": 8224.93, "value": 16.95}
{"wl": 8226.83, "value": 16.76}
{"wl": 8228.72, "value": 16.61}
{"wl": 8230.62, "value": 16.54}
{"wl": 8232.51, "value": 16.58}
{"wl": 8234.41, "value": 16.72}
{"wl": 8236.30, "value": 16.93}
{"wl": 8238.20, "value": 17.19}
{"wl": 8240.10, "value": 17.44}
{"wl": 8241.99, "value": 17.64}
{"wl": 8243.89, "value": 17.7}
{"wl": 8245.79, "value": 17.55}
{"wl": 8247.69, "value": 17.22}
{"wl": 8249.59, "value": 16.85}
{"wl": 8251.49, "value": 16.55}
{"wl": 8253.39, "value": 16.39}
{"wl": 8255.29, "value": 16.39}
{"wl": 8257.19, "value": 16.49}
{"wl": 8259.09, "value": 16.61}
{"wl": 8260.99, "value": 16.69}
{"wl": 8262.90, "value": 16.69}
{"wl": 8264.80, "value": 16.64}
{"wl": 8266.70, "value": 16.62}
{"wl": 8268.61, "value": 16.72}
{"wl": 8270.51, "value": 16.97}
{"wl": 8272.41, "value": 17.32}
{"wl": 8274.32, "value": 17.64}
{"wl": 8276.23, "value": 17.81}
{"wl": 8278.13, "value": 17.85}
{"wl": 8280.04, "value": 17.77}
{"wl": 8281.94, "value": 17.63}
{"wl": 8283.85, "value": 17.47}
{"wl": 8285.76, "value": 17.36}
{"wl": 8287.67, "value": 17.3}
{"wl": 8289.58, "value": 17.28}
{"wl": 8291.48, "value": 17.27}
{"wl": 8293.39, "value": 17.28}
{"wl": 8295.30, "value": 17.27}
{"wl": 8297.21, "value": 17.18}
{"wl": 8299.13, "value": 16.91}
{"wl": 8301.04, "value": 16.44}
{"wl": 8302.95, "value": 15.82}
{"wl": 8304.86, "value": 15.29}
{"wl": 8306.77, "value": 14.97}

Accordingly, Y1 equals 56.0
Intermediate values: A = 17.23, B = 18.3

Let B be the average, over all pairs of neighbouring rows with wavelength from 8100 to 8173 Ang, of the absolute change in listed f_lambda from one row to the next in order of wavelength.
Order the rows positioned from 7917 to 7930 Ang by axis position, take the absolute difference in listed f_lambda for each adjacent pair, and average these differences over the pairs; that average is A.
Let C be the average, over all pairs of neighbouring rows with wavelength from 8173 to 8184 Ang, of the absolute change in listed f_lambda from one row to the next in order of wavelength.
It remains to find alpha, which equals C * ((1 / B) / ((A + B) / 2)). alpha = 9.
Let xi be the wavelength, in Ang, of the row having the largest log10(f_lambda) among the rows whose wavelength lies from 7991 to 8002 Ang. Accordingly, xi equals 8000.78 Ang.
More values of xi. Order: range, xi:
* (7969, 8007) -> 7984.22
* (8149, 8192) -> 8172.07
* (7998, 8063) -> 8026.61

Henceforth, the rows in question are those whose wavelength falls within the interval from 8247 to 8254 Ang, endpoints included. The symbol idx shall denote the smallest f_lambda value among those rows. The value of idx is 16.39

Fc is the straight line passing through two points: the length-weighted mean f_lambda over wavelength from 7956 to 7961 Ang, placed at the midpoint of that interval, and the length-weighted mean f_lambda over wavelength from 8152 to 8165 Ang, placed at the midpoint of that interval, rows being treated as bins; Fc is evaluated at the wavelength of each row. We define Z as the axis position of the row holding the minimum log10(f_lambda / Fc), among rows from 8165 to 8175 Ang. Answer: 8166.43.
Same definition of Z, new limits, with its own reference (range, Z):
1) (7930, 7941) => 7940.22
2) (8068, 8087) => 8069.23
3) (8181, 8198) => 8196.57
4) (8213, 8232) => 8230.62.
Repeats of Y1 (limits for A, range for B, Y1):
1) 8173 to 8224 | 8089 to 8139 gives 53.2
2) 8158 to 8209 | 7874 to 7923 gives 51.7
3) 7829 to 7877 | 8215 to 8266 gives 53.8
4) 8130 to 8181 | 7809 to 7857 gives 49.7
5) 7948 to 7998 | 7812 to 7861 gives 49.9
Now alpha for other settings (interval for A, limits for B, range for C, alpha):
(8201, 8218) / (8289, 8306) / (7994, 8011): 2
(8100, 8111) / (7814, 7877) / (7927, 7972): 6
